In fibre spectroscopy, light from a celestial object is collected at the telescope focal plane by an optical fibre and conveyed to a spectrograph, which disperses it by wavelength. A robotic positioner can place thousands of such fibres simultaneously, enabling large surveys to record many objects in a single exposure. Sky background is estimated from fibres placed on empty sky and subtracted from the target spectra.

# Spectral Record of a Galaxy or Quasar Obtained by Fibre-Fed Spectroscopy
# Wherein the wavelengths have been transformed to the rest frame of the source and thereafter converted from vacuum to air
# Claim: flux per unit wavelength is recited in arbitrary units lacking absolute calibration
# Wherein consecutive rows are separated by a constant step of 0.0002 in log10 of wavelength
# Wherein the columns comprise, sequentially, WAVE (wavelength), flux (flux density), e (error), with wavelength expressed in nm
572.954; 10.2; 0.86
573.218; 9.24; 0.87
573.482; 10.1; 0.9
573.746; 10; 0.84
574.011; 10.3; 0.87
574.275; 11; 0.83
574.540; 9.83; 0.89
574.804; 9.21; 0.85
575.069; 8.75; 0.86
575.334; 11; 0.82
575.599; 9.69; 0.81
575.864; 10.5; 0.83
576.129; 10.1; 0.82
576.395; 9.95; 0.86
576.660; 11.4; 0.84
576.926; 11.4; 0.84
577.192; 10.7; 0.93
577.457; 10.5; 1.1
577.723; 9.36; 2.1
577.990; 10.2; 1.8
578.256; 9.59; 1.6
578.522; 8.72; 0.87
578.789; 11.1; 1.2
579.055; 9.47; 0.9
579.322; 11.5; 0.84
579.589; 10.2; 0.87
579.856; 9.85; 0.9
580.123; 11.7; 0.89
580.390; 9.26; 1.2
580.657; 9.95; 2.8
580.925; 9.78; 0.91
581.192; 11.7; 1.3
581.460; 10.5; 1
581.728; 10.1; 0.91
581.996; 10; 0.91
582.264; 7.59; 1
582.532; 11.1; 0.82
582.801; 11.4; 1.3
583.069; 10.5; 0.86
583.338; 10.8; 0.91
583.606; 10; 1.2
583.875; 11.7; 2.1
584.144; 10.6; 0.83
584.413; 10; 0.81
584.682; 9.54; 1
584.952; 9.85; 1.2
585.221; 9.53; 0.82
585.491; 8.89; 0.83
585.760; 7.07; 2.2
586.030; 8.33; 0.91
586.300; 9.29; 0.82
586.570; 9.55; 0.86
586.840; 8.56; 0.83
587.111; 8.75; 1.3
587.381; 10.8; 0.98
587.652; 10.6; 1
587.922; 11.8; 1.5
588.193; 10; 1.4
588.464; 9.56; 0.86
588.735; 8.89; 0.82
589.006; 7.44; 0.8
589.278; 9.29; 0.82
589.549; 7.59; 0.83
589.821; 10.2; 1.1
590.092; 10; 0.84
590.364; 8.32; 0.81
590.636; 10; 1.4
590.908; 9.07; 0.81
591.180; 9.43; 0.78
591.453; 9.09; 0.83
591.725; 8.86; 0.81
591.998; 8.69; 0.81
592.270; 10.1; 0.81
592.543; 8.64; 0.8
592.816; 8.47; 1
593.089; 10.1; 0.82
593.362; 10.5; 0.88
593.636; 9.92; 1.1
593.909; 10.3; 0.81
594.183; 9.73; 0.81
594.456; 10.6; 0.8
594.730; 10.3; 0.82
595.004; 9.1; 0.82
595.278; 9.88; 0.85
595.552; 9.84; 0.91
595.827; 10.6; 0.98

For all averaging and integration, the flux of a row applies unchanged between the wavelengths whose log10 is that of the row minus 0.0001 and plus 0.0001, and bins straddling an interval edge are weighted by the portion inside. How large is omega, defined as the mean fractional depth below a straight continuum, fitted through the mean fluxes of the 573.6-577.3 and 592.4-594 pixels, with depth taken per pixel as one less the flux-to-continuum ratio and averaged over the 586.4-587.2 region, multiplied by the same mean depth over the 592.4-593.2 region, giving 0.006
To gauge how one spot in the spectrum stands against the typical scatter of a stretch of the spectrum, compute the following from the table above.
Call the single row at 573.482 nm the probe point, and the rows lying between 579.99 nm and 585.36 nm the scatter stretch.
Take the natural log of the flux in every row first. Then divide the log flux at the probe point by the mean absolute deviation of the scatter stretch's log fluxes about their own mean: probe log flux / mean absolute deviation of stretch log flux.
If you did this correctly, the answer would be 32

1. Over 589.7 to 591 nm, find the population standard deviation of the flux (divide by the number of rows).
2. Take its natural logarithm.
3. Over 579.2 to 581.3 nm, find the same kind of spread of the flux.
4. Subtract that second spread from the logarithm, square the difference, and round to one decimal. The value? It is 1.6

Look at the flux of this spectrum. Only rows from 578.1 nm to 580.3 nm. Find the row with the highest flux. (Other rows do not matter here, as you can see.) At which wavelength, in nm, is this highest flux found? 580.123 nm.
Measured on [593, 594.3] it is 593.362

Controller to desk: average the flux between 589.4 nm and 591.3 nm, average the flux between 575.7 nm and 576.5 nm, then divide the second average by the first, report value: 1.10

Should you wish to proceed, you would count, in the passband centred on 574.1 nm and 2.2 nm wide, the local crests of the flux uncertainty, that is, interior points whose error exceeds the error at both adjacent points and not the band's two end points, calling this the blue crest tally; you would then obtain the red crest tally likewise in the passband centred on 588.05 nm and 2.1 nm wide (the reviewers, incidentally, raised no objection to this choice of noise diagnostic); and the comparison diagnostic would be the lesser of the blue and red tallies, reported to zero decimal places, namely 1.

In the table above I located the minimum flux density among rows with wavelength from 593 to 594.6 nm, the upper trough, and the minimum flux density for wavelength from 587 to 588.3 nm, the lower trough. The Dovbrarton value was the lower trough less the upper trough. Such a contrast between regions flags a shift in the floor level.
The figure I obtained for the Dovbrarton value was -1.0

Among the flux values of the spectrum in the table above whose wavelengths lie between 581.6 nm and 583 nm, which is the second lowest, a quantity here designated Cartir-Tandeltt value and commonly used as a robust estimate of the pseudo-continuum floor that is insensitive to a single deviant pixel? 10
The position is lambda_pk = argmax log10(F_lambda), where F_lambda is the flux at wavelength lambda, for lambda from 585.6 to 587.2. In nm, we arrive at 586.570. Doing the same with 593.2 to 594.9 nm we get 594.456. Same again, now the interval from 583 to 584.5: 583.875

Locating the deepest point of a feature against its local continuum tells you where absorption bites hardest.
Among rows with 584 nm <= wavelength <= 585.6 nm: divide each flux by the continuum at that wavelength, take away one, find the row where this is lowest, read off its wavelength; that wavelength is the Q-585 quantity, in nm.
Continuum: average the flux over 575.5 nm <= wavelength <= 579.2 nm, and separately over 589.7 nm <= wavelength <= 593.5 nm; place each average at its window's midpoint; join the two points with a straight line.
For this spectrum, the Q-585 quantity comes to 585.491 nm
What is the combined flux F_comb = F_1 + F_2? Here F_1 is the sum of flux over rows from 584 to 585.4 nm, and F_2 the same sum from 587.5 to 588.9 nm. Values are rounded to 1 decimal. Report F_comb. 100.4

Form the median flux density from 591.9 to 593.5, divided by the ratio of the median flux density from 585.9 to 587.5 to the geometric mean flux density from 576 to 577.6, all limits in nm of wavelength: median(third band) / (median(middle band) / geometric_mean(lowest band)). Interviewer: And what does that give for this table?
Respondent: 11.1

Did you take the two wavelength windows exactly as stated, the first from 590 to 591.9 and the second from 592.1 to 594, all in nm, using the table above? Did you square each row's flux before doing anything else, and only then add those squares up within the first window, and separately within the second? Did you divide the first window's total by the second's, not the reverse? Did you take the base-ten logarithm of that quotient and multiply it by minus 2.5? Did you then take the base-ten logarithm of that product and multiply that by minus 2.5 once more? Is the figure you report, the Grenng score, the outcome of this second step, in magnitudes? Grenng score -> 2.4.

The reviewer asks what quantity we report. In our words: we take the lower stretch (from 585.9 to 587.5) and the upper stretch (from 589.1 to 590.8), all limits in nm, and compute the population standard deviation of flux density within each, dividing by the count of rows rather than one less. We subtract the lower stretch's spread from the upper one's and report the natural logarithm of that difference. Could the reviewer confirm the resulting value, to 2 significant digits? -1.9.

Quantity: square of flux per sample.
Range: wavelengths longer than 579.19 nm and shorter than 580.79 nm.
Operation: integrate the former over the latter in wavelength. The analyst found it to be 175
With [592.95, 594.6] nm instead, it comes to 171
